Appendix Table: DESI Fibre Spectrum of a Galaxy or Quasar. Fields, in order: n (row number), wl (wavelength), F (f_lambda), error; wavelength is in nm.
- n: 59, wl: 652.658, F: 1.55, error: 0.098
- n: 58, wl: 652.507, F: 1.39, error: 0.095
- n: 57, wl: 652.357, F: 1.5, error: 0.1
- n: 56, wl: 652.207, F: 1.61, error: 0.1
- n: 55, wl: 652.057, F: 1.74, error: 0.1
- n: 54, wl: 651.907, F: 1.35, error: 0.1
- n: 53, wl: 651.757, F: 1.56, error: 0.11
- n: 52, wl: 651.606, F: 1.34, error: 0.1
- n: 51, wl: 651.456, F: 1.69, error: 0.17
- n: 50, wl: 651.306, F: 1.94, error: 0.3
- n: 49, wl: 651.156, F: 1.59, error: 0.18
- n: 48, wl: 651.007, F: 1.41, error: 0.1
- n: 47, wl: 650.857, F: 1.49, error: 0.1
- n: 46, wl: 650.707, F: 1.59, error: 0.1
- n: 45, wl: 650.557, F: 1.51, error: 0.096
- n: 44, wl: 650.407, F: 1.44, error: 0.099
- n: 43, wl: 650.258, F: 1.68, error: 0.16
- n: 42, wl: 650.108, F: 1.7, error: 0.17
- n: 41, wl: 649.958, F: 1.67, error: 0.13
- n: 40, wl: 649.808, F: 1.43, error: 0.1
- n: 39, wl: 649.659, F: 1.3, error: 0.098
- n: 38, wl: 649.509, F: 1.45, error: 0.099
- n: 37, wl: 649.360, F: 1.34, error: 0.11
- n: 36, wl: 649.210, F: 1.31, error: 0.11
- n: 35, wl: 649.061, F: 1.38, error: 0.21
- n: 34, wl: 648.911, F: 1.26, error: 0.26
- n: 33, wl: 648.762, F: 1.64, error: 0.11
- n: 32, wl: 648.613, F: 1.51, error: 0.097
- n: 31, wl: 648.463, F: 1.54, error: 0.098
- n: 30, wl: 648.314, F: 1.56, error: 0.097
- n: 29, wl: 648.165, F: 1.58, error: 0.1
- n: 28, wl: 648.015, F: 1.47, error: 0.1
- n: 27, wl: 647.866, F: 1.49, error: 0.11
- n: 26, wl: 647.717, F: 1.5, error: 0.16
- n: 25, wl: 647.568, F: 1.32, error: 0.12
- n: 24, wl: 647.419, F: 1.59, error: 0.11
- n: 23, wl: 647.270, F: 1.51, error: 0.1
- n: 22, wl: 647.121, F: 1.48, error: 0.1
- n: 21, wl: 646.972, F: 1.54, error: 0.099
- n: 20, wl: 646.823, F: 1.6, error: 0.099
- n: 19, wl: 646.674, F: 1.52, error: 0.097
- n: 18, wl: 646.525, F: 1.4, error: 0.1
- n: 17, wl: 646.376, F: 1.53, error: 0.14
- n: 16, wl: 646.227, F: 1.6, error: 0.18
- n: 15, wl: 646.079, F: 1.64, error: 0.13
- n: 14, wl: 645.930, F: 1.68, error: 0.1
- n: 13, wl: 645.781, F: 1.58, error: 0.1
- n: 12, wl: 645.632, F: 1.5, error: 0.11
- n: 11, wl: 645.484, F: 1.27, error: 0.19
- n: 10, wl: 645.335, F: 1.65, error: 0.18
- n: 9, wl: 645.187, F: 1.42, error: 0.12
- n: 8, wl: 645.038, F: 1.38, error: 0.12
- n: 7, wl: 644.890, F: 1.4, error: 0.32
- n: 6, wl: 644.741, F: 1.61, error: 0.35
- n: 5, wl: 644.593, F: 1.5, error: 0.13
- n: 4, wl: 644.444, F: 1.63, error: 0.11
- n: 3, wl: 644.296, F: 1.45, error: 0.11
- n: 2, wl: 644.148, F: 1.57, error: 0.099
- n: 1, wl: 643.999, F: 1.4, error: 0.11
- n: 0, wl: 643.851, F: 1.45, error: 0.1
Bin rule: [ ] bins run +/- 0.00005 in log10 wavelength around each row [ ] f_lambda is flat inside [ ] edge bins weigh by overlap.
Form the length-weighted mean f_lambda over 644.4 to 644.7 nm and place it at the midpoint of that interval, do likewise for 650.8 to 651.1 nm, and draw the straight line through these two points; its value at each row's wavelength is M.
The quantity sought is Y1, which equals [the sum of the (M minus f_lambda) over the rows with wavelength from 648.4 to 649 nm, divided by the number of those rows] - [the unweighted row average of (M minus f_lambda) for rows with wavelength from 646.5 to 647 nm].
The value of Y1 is 0.00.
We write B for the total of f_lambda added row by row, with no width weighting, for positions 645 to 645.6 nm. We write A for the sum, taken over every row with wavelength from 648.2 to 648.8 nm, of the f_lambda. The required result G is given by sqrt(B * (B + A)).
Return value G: 8.3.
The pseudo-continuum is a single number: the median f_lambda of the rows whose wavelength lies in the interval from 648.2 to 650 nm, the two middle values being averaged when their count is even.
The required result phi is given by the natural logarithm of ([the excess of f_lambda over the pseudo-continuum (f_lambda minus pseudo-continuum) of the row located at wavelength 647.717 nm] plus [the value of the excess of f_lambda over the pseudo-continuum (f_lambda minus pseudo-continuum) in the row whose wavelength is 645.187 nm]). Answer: -3.22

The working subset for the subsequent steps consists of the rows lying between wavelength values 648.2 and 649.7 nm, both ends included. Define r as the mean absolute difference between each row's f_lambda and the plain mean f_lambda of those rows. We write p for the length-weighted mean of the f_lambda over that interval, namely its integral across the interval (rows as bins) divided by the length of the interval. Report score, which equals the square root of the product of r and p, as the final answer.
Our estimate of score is 0.40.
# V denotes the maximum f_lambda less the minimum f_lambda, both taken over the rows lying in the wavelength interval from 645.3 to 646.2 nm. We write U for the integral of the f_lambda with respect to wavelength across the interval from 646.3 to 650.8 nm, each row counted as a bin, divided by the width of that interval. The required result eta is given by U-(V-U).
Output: 2.58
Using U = 1.49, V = 0.41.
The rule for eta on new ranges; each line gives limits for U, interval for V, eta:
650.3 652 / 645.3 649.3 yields 2.66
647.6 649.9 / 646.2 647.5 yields 2.70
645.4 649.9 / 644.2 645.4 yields 2.70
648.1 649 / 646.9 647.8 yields 2.75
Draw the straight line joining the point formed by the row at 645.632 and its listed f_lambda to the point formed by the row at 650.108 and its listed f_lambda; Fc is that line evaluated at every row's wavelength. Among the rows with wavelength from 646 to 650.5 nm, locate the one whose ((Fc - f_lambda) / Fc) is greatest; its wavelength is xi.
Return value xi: 648.911 nm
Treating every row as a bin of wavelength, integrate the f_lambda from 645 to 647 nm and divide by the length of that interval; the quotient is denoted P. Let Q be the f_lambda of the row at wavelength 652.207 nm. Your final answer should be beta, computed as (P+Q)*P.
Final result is 4.78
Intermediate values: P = 1.52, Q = 1.61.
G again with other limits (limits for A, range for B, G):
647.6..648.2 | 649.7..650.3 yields 9.0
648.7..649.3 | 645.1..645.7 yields 8.2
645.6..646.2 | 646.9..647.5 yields 8.8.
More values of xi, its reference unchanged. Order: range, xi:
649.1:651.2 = 649.659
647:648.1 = 647.568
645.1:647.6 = 647.568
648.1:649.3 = 648.911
